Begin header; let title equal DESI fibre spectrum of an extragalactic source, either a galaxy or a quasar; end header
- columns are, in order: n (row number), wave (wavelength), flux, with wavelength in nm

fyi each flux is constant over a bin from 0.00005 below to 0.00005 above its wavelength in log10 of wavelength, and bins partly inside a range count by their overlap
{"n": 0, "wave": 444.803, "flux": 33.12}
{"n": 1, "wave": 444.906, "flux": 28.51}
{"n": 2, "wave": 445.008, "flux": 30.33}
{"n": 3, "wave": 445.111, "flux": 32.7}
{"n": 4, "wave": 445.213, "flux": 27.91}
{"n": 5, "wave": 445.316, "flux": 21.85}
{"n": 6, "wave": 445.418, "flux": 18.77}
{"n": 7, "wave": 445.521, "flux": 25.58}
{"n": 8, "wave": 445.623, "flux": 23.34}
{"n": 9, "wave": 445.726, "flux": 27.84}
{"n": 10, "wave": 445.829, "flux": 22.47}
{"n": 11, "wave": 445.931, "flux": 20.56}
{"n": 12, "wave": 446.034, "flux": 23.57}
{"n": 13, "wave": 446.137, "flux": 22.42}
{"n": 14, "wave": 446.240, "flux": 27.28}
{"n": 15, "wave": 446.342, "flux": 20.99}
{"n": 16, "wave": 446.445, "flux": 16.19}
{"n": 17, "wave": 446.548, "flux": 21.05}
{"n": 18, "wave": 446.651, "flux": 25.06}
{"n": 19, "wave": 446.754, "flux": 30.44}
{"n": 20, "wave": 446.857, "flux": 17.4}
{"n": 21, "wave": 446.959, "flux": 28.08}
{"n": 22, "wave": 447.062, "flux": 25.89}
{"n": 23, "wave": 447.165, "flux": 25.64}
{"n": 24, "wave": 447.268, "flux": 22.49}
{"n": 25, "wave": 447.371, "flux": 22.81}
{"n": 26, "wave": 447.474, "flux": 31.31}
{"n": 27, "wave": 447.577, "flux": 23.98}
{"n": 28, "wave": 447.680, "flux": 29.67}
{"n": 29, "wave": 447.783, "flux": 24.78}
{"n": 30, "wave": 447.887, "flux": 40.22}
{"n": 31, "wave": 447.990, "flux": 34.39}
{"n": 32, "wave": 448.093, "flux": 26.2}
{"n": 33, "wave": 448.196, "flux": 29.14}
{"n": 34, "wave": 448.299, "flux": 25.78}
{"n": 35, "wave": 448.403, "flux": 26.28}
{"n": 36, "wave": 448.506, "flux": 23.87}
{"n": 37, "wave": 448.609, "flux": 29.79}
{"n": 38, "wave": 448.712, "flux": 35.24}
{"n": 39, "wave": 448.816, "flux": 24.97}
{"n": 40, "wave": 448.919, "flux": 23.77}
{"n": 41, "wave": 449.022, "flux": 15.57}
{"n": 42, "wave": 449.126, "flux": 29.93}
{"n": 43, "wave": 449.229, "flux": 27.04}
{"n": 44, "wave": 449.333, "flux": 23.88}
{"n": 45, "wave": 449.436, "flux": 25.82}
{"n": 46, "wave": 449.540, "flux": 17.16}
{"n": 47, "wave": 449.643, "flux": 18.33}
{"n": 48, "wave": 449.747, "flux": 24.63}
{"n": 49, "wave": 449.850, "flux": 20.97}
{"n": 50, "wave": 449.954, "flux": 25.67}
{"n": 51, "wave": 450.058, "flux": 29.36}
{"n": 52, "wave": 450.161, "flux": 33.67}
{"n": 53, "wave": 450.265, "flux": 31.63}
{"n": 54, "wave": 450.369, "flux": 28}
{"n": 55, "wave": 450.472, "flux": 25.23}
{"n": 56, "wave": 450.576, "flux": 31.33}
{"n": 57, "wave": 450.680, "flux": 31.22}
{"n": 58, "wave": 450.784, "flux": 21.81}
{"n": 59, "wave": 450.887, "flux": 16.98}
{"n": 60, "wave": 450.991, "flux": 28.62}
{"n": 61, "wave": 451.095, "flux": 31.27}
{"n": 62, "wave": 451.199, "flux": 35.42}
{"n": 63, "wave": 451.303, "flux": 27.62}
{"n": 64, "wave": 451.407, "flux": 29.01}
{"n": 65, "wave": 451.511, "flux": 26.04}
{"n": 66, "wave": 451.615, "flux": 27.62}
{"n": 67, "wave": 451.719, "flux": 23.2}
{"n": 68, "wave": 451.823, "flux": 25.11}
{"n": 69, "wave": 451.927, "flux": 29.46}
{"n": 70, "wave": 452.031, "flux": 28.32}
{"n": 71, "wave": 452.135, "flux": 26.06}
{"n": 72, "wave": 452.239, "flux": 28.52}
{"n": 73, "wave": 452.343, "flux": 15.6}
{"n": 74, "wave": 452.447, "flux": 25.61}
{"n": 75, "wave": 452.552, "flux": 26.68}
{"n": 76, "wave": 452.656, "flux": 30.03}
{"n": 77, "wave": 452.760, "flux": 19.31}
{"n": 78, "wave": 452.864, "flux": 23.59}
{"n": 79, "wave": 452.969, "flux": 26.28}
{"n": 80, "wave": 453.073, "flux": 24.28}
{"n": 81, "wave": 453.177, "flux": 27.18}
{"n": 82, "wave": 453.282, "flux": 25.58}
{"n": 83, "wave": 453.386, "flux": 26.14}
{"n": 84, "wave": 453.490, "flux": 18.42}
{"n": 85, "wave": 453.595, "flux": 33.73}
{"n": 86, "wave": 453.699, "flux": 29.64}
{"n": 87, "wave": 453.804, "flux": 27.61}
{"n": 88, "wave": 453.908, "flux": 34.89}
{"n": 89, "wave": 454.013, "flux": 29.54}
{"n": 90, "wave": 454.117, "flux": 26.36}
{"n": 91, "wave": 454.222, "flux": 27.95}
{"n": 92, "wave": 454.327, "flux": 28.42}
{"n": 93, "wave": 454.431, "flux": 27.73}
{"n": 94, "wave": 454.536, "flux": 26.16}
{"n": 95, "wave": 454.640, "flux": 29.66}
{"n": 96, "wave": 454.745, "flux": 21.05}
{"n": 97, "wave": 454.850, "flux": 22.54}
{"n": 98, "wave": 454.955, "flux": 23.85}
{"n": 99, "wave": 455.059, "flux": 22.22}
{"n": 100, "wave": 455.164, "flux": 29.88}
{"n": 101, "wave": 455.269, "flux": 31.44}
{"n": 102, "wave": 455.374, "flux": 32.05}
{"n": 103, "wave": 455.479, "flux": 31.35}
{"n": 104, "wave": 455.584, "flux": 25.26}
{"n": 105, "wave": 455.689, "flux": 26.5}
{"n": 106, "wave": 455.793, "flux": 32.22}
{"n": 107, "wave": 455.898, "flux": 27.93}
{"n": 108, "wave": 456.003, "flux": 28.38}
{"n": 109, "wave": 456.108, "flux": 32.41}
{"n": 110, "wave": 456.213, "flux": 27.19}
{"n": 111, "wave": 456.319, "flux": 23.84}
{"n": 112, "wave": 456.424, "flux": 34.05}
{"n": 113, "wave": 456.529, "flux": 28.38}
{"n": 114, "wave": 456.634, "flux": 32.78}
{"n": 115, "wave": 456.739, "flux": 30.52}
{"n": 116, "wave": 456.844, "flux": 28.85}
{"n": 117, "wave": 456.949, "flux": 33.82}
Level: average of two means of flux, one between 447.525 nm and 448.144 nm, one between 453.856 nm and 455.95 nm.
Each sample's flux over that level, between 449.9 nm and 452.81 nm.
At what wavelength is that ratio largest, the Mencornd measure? 451.199 nm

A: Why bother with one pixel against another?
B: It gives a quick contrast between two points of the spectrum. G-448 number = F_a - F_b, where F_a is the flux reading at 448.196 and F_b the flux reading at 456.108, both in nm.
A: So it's -3.3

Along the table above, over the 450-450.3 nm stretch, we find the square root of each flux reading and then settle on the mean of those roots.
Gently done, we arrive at 5.6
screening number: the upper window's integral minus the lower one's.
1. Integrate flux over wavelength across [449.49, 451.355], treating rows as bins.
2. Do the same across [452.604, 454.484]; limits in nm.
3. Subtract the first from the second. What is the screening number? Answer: 1.2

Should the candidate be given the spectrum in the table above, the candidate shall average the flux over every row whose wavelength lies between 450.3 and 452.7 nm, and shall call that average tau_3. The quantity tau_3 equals 26.9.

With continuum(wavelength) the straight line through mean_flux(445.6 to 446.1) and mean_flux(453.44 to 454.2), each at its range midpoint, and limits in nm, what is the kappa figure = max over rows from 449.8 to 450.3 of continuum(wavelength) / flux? 1.2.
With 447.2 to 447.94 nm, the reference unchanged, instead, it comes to 1.1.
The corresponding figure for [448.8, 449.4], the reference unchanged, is 1.6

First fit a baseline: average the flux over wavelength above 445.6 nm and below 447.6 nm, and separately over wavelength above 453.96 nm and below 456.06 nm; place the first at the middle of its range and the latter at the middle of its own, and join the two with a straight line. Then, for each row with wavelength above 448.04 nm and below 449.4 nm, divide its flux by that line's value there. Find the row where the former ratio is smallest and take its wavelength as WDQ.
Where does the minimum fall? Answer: 449.022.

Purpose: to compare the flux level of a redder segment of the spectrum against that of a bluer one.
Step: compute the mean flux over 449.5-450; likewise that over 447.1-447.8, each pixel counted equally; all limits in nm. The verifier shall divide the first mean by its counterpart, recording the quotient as 0.83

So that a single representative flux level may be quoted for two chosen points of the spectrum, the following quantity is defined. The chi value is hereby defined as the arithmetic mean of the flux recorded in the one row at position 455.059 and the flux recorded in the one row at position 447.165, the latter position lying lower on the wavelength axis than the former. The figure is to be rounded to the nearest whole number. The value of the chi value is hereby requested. 24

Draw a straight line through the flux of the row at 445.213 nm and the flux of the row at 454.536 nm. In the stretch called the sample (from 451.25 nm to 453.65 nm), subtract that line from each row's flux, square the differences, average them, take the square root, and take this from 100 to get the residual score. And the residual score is 96.1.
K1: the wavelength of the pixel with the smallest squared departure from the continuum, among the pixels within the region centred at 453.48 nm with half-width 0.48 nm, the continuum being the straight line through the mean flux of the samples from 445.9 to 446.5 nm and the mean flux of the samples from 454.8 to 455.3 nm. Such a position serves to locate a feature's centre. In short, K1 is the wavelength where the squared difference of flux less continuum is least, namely 453.282 nm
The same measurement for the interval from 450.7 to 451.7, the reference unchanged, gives 451.511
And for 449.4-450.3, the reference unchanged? 449.747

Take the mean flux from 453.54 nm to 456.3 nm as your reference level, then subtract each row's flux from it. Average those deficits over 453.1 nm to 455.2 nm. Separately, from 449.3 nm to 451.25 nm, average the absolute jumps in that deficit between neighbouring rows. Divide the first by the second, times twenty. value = 6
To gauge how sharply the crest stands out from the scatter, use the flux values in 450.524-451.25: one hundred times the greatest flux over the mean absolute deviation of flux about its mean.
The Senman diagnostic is 713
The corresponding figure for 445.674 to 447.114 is 905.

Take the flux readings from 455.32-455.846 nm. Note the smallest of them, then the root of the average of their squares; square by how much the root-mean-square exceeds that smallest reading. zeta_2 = 19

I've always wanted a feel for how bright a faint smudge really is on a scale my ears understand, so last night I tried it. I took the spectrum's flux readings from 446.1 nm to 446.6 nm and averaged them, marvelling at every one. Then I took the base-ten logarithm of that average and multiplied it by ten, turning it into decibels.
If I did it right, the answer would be 13.34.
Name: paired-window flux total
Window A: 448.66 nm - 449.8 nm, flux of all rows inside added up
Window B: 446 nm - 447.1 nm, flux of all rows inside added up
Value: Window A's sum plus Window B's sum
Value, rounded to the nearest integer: 525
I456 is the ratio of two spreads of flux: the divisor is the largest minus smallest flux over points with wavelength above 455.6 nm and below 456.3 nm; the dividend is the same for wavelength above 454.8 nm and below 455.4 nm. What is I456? 1.7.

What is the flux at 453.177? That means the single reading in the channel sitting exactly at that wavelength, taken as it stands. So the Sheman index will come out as 27.18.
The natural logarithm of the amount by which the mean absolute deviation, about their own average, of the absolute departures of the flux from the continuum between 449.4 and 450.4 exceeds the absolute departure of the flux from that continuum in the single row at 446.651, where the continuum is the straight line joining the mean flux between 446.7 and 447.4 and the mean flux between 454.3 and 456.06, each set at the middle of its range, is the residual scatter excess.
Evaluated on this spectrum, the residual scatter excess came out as 0.8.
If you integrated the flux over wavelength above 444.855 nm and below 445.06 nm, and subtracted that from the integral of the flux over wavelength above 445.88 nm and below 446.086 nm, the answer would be -1.5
